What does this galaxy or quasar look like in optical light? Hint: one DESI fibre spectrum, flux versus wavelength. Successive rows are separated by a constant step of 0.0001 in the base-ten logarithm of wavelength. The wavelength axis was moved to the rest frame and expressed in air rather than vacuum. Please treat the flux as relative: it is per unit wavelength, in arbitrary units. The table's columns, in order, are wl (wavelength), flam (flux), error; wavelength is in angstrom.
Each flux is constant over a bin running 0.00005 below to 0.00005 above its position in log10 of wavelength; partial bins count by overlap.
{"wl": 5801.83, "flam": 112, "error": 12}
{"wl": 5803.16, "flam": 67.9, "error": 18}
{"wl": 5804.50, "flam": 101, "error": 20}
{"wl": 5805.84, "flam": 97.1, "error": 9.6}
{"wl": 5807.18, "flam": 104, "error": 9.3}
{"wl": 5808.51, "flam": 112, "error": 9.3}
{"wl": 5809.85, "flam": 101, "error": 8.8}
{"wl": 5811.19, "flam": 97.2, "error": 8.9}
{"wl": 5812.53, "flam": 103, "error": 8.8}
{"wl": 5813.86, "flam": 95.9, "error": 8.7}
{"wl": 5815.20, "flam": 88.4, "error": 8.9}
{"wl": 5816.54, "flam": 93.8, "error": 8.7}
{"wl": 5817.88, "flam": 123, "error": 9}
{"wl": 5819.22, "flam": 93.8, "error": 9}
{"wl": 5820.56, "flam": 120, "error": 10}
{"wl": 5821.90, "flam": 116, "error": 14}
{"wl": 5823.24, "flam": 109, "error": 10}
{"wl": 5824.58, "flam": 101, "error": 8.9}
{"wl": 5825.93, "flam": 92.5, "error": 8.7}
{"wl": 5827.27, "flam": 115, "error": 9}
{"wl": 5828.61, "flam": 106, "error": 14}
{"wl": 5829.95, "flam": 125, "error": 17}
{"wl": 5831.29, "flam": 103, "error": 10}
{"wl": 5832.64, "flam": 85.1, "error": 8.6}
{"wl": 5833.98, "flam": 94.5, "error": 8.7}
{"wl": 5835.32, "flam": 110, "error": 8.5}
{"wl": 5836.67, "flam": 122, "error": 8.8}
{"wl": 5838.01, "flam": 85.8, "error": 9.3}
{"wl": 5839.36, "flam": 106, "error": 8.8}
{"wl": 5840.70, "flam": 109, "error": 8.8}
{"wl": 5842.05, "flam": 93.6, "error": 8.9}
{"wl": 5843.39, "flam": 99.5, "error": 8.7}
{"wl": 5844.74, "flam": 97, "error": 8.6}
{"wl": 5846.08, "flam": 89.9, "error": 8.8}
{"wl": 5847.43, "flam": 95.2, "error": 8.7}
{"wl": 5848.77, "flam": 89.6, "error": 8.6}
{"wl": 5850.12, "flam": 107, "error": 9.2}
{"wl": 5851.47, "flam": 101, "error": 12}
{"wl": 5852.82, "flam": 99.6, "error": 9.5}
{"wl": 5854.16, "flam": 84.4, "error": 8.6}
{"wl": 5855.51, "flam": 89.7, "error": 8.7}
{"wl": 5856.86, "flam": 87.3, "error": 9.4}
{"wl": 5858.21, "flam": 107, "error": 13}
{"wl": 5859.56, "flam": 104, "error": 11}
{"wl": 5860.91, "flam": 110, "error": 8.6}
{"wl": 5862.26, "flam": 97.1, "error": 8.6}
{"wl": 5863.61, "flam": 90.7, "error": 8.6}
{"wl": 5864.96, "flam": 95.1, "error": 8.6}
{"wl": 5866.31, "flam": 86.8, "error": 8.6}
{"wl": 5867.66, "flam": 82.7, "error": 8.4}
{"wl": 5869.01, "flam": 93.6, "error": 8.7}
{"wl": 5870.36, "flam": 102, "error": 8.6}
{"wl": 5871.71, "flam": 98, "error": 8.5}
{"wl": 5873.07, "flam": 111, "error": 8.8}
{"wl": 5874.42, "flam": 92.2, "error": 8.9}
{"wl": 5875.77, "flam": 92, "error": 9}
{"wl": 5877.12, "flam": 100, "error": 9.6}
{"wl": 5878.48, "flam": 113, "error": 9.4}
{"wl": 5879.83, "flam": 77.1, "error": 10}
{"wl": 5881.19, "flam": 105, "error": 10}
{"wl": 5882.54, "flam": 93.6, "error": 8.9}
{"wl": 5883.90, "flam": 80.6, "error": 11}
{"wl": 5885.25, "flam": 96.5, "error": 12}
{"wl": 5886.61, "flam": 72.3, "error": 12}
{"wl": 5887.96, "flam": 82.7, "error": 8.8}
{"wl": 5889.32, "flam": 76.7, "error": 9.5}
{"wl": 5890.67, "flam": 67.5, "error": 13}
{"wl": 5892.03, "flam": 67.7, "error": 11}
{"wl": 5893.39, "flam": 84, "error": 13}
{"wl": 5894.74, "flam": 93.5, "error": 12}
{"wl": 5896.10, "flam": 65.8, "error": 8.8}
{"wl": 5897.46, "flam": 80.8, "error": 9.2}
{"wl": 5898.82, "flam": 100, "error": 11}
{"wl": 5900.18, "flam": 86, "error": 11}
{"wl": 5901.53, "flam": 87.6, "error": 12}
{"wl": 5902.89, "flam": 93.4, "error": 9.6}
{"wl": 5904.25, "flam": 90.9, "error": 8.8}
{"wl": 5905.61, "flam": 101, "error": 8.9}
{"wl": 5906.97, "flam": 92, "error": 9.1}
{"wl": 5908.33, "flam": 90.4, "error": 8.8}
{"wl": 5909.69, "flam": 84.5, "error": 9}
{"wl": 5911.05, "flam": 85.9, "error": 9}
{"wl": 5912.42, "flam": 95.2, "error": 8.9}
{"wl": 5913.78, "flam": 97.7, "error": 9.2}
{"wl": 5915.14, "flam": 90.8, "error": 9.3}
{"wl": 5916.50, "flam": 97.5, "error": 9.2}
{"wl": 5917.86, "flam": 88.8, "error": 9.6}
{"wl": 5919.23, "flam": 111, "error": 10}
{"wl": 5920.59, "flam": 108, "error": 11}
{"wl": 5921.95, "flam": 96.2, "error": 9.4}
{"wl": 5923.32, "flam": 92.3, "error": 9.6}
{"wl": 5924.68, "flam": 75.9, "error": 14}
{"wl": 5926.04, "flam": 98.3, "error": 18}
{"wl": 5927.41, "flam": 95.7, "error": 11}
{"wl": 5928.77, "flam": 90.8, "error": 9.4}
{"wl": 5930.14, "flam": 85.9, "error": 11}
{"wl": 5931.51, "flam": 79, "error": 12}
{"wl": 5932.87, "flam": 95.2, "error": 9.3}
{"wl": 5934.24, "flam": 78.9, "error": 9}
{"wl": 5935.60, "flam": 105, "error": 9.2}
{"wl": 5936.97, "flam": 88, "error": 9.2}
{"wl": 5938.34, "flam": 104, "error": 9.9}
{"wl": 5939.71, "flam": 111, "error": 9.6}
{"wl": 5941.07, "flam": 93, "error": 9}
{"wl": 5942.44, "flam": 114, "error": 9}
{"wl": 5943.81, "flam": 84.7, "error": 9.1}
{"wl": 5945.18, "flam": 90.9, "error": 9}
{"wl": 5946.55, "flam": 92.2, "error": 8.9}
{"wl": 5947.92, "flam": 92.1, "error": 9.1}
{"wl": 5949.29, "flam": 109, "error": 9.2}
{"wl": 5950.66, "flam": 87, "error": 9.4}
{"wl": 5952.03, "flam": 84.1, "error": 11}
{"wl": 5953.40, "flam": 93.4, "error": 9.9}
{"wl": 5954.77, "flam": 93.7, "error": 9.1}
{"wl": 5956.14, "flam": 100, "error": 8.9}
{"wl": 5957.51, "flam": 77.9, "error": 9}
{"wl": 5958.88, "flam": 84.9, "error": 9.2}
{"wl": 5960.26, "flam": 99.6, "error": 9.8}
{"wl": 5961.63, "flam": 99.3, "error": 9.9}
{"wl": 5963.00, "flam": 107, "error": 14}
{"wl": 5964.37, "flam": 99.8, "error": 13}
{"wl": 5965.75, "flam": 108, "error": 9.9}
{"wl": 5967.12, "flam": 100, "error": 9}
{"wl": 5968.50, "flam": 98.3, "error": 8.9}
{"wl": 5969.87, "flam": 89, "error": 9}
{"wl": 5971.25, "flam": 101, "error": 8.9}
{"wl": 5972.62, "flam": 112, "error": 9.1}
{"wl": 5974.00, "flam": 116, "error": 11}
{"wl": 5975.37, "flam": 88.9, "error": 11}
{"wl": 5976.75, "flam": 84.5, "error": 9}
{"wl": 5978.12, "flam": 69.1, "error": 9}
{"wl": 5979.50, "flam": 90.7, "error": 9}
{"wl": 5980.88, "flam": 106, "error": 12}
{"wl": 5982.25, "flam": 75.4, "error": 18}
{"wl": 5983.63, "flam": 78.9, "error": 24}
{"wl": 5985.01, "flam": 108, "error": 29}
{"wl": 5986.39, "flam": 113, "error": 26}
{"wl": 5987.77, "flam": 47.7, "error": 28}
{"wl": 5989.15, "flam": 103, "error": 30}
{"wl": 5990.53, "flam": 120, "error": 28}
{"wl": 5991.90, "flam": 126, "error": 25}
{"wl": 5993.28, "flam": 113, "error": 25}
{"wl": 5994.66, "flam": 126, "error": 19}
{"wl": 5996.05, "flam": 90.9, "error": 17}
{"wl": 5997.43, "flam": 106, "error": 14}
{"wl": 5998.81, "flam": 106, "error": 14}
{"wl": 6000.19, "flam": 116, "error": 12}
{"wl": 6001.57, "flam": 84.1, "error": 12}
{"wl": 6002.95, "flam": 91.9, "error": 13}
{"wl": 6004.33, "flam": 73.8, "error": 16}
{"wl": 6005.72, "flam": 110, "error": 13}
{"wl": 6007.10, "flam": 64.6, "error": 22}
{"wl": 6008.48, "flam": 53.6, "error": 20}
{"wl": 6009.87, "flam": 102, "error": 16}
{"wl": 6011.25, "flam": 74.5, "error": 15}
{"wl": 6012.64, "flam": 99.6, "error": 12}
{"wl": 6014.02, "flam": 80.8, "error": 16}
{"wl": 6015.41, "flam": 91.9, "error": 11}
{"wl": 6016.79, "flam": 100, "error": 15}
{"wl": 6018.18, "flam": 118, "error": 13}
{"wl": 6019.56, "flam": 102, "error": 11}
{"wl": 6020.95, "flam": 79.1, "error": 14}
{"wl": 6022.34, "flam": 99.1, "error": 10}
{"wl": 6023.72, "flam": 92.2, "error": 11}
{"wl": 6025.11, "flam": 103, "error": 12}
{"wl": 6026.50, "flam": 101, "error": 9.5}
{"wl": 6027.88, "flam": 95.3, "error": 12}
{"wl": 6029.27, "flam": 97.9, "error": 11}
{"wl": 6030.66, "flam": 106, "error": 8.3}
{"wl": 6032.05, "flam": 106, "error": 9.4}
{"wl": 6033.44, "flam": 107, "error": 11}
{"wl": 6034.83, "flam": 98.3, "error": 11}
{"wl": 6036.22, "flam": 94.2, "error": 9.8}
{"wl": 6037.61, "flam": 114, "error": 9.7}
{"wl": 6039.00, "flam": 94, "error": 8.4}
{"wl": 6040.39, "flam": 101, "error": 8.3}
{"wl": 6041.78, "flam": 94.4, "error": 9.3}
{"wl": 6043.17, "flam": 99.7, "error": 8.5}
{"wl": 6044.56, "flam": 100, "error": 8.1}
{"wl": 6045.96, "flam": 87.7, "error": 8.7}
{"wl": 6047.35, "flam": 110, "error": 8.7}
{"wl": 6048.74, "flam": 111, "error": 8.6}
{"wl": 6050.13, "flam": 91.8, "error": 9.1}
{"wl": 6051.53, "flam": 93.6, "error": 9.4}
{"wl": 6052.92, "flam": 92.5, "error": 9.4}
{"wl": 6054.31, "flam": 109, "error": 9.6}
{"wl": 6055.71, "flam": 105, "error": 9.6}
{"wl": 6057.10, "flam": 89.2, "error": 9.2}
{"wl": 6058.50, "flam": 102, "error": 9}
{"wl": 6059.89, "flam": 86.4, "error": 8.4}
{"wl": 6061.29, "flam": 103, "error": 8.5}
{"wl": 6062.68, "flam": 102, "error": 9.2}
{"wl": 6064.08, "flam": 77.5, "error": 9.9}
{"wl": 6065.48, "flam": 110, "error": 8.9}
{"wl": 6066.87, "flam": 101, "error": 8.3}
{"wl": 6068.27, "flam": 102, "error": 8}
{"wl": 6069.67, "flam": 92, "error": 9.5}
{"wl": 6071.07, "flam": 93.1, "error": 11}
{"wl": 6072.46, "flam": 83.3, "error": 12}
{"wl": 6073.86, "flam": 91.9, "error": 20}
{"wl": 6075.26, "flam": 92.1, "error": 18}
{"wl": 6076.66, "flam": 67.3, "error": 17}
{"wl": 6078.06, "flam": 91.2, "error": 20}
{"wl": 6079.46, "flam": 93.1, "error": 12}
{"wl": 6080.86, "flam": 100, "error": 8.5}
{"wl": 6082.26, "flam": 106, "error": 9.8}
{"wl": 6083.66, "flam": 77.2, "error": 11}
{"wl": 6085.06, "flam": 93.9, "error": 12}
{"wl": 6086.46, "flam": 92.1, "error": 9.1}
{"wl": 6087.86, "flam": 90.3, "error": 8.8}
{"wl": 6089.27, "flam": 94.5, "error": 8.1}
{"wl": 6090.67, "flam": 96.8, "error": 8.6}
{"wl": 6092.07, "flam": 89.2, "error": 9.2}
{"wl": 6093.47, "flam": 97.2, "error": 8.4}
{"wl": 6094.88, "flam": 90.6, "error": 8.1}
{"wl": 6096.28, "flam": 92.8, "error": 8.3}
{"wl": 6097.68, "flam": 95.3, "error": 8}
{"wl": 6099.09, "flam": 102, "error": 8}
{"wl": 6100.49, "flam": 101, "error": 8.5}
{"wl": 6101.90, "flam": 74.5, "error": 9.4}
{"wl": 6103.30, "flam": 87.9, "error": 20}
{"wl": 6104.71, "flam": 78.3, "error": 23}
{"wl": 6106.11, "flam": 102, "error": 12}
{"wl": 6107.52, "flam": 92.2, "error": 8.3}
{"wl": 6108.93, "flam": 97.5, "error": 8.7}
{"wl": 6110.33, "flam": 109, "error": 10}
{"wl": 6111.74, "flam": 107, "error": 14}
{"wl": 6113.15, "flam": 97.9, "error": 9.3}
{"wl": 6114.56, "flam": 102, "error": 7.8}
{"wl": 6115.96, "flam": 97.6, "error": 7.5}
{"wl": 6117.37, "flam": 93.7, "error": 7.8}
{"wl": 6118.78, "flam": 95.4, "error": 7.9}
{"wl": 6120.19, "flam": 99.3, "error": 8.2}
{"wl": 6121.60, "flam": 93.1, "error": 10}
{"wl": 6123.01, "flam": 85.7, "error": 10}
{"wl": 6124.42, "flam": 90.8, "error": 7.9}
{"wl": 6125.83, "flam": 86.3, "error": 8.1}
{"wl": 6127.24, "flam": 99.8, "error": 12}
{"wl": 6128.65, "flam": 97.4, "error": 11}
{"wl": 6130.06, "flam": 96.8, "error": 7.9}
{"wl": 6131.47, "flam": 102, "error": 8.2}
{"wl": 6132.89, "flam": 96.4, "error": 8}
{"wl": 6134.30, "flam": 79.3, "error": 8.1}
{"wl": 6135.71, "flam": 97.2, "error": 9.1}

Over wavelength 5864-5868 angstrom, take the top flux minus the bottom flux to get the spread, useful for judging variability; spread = 12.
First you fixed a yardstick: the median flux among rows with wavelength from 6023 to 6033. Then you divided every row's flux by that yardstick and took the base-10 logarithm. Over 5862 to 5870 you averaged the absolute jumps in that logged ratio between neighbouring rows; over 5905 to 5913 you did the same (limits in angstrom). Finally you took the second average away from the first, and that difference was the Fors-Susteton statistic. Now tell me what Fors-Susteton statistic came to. 0.007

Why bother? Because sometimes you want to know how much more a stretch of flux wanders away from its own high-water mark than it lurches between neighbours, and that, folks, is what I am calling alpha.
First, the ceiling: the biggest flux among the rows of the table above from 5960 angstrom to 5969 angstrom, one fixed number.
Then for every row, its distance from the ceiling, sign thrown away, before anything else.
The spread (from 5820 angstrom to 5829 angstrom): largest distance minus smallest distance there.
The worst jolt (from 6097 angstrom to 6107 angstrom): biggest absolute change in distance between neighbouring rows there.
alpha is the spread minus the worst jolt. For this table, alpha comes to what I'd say -12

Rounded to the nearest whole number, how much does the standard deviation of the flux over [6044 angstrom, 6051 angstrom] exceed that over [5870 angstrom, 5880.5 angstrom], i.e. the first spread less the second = -1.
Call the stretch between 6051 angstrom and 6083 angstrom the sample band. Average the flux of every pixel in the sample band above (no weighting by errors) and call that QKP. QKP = 94.9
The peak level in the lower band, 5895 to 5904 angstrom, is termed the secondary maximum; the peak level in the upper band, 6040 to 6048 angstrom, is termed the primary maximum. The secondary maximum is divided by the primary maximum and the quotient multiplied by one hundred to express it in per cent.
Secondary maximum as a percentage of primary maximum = 91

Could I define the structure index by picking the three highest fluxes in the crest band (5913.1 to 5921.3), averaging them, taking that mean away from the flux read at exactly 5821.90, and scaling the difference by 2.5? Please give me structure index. 26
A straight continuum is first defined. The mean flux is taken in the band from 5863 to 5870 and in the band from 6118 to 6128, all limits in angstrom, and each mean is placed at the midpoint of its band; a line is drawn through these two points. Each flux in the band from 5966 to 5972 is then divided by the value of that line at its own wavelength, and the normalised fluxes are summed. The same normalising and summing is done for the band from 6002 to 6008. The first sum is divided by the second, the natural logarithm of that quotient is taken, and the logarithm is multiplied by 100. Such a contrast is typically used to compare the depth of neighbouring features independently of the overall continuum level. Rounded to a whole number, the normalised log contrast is 14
